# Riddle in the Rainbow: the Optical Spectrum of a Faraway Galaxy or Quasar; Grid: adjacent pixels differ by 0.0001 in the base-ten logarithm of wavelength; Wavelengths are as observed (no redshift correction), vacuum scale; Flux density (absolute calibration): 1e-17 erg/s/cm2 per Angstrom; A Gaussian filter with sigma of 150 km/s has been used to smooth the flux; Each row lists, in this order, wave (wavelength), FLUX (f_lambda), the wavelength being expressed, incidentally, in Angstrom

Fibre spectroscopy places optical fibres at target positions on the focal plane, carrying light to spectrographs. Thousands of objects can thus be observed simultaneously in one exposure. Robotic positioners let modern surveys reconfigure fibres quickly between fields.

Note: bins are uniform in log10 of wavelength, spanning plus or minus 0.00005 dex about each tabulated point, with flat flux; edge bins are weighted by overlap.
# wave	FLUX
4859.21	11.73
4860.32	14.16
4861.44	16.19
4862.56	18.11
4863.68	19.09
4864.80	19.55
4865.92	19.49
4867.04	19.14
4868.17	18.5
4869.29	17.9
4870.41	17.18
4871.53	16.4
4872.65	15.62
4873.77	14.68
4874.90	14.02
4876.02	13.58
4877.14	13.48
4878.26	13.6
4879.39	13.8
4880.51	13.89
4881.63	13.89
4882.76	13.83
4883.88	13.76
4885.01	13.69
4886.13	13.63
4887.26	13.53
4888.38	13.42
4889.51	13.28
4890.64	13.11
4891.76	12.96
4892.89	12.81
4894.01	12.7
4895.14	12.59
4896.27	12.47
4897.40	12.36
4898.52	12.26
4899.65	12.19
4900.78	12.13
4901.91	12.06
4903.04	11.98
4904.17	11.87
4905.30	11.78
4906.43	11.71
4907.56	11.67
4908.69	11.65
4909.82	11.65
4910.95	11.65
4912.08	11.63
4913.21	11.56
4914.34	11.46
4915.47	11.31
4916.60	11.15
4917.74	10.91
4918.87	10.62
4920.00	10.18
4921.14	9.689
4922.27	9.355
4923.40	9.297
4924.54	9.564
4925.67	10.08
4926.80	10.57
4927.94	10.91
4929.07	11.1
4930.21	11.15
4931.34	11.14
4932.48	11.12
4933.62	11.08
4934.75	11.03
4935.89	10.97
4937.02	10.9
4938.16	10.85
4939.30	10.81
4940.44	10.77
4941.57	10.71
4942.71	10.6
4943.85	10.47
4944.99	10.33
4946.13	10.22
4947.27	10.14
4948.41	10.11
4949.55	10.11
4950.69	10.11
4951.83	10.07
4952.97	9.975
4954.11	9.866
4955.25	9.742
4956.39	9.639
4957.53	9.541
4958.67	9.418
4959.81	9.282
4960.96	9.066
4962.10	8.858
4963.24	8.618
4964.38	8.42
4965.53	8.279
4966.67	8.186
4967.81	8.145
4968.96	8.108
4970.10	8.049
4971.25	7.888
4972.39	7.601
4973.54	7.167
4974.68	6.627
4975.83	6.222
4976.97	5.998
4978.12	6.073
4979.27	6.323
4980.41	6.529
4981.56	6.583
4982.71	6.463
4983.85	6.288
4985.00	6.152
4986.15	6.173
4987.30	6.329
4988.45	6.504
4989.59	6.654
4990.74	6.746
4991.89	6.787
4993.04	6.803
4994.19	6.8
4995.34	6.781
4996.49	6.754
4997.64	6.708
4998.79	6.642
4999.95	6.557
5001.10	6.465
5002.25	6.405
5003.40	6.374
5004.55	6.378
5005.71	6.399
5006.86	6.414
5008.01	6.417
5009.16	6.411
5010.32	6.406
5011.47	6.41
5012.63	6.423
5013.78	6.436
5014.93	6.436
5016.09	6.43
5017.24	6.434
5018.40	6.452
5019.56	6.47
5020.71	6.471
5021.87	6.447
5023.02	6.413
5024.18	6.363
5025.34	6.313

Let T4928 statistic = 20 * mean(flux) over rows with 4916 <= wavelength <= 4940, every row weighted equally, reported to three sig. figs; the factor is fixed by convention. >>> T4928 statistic 212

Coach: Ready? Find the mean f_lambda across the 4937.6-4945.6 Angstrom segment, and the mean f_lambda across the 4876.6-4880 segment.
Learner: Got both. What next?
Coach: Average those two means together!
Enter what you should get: 12.1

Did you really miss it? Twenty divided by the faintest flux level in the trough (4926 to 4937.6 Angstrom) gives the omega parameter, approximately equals 1.9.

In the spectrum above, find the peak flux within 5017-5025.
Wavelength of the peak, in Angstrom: 5020.71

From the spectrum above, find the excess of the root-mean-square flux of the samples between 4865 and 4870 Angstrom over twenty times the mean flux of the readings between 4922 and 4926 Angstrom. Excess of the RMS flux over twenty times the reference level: -173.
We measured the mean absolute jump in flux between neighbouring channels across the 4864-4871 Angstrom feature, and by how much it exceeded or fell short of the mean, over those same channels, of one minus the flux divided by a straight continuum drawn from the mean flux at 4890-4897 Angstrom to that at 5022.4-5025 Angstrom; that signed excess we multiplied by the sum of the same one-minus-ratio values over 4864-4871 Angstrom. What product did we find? -1.57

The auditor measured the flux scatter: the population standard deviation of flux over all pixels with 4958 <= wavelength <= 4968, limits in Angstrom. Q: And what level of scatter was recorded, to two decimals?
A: 0.45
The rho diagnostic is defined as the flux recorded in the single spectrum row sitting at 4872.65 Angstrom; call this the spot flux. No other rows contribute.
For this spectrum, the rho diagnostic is 15.62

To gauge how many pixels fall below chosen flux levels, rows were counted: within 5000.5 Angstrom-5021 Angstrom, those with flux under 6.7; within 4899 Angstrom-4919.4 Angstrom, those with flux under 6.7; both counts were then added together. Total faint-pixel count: 18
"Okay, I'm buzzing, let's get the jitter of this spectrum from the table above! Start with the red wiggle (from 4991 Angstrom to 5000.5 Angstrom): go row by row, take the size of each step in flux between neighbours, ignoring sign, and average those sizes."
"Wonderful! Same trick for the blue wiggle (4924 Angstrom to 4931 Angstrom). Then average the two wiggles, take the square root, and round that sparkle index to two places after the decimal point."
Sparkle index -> 0.42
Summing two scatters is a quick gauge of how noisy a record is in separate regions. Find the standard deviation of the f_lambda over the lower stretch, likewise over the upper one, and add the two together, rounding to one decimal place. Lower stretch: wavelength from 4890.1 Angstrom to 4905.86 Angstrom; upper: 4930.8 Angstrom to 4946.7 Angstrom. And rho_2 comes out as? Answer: 0.7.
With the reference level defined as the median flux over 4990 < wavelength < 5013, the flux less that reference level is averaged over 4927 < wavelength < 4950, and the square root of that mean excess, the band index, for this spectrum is 2.1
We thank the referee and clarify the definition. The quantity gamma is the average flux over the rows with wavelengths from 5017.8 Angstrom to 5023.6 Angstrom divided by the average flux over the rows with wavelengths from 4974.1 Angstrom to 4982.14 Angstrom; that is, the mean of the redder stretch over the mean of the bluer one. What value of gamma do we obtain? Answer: 1.02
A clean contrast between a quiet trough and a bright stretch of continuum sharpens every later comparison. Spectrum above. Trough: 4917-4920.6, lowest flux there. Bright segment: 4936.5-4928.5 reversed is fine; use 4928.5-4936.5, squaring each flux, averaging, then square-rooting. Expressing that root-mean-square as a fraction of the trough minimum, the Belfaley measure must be 1.09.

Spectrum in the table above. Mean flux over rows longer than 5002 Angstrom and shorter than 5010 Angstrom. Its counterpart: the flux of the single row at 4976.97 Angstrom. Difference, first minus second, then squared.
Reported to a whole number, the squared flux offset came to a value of 0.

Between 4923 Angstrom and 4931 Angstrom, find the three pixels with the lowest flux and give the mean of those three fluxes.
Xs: 9.6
